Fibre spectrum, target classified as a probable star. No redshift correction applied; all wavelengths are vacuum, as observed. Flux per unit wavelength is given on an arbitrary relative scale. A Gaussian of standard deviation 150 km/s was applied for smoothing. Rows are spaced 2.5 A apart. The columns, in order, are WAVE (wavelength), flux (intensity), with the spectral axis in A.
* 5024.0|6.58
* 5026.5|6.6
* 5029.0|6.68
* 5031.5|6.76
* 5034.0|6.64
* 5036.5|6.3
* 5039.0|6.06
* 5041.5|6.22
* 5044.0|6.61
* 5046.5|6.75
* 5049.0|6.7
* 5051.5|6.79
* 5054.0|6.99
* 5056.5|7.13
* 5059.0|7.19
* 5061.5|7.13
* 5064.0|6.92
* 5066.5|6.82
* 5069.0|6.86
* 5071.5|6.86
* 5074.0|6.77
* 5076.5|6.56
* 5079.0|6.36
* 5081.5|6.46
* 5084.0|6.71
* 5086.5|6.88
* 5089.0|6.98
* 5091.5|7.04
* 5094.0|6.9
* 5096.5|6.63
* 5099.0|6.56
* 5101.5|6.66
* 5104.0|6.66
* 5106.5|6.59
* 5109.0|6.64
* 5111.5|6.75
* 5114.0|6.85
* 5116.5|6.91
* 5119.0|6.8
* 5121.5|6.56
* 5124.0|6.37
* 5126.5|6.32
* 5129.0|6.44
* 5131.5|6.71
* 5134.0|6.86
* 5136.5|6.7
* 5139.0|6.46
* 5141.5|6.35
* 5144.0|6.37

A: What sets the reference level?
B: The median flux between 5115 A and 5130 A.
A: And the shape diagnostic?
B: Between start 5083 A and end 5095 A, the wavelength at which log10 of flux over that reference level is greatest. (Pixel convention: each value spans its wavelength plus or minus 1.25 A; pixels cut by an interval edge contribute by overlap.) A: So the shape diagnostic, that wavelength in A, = 5091.5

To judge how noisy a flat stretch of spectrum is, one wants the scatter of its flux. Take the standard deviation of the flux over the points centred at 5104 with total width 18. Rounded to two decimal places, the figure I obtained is 0.06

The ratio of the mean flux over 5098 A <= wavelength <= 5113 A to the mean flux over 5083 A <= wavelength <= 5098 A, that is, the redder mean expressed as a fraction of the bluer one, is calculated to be 0.97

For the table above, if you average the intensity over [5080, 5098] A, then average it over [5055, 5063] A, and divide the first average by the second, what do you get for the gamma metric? 0.95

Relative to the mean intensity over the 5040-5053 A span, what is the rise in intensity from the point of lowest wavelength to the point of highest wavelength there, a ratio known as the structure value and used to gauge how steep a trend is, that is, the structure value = 0.09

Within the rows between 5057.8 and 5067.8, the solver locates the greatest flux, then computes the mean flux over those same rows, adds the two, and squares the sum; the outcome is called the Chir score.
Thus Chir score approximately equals 202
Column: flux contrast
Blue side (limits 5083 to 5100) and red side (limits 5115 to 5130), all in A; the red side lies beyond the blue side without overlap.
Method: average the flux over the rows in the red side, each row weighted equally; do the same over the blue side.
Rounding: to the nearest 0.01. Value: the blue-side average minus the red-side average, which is 0.25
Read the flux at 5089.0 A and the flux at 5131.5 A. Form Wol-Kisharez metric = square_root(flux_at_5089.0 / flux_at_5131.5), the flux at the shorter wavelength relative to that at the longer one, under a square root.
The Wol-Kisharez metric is 1.02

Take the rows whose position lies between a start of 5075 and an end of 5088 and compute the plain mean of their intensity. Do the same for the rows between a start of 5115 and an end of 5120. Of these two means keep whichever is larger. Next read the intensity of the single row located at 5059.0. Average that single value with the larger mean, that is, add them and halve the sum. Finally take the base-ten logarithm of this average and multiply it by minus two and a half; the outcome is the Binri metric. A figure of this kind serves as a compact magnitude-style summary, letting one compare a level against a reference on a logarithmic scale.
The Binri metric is -2.116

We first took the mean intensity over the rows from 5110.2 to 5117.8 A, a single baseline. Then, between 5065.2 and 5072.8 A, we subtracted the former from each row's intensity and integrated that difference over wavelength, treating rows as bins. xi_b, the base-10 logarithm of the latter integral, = -1.1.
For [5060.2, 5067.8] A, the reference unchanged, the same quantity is 0.0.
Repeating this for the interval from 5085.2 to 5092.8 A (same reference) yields 0.0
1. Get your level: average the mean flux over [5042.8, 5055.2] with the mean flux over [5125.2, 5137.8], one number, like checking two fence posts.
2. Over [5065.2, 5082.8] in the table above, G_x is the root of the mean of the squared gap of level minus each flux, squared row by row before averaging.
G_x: 0.192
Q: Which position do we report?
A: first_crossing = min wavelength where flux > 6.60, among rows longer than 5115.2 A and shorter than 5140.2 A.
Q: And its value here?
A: 5116.5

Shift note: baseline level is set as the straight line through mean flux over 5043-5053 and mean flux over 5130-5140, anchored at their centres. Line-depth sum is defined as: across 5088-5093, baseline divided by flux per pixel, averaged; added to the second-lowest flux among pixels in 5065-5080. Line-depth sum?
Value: 7.52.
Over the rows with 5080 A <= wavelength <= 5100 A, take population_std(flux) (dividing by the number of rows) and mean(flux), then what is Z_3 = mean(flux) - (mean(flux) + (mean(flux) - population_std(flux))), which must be -6.57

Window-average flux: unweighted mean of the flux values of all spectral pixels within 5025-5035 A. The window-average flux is 6.67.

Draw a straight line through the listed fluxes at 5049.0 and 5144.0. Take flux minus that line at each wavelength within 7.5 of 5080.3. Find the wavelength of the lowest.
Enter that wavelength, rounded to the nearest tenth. 5079.0 A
